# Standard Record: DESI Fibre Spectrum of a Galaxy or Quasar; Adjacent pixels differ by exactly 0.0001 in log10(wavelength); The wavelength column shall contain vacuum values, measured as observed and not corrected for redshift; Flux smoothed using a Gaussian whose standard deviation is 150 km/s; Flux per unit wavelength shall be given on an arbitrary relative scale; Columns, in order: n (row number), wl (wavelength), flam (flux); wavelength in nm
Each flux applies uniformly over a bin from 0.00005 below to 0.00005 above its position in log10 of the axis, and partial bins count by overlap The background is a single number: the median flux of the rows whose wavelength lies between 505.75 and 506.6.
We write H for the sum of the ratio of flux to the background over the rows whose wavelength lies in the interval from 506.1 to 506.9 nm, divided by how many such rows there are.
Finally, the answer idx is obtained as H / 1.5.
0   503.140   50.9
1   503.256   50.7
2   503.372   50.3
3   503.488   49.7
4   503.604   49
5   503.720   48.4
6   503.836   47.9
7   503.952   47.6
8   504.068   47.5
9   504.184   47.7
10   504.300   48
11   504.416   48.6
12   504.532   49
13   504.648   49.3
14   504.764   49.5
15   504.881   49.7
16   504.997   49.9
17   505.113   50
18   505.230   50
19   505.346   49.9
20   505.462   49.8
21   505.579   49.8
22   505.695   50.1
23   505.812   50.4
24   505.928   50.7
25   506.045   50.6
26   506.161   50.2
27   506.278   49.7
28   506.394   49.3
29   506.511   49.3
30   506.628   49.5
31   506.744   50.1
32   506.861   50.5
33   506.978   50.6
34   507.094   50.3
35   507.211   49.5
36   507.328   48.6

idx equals 0.661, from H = 0.99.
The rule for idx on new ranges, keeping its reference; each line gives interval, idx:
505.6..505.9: 0.667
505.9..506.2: 0.671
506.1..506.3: 0.663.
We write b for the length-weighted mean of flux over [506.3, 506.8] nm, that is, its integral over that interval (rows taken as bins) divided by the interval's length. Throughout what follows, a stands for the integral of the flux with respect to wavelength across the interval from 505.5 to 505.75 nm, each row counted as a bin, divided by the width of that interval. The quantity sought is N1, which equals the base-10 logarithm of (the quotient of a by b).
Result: 0.0026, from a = 49.9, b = 49.6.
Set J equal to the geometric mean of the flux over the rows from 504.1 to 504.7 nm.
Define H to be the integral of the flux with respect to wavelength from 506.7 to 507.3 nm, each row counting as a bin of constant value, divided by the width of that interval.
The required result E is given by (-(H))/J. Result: -1.033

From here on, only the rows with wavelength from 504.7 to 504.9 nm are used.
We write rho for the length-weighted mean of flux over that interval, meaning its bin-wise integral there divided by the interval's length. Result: 49.4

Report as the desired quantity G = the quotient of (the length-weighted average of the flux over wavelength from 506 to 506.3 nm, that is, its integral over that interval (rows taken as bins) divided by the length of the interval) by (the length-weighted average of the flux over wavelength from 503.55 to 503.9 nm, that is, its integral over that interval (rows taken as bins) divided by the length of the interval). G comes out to 1.04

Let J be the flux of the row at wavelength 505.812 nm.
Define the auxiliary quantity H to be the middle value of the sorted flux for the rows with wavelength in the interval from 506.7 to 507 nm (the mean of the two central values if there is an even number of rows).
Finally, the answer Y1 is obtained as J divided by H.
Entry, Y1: 0.998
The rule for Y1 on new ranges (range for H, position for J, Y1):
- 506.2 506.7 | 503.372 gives 1.018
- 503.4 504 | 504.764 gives 1.023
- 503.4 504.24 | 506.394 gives 1.029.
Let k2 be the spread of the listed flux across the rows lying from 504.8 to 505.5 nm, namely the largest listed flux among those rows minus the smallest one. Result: 0.3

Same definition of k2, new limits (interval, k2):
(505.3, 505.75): 0.3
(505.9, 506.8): 1.4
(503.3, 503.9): 2.4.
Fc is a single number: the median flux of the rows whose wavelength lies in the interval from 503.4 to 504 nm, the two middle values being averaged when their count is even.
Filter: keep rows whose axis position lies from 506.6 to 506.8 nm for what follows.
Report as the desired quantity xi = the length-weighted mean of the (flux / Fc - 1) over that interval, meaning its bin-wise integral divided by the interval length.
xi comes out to 0.030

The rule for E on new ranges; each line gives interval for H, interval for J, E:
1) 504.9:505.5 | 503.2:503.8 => -1.007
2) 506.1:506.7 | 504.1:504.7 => -1.024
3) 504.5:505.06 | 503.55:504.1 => -1.030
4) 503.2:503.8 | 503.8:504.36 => -1.038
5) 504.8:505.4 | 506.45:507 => -0.997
